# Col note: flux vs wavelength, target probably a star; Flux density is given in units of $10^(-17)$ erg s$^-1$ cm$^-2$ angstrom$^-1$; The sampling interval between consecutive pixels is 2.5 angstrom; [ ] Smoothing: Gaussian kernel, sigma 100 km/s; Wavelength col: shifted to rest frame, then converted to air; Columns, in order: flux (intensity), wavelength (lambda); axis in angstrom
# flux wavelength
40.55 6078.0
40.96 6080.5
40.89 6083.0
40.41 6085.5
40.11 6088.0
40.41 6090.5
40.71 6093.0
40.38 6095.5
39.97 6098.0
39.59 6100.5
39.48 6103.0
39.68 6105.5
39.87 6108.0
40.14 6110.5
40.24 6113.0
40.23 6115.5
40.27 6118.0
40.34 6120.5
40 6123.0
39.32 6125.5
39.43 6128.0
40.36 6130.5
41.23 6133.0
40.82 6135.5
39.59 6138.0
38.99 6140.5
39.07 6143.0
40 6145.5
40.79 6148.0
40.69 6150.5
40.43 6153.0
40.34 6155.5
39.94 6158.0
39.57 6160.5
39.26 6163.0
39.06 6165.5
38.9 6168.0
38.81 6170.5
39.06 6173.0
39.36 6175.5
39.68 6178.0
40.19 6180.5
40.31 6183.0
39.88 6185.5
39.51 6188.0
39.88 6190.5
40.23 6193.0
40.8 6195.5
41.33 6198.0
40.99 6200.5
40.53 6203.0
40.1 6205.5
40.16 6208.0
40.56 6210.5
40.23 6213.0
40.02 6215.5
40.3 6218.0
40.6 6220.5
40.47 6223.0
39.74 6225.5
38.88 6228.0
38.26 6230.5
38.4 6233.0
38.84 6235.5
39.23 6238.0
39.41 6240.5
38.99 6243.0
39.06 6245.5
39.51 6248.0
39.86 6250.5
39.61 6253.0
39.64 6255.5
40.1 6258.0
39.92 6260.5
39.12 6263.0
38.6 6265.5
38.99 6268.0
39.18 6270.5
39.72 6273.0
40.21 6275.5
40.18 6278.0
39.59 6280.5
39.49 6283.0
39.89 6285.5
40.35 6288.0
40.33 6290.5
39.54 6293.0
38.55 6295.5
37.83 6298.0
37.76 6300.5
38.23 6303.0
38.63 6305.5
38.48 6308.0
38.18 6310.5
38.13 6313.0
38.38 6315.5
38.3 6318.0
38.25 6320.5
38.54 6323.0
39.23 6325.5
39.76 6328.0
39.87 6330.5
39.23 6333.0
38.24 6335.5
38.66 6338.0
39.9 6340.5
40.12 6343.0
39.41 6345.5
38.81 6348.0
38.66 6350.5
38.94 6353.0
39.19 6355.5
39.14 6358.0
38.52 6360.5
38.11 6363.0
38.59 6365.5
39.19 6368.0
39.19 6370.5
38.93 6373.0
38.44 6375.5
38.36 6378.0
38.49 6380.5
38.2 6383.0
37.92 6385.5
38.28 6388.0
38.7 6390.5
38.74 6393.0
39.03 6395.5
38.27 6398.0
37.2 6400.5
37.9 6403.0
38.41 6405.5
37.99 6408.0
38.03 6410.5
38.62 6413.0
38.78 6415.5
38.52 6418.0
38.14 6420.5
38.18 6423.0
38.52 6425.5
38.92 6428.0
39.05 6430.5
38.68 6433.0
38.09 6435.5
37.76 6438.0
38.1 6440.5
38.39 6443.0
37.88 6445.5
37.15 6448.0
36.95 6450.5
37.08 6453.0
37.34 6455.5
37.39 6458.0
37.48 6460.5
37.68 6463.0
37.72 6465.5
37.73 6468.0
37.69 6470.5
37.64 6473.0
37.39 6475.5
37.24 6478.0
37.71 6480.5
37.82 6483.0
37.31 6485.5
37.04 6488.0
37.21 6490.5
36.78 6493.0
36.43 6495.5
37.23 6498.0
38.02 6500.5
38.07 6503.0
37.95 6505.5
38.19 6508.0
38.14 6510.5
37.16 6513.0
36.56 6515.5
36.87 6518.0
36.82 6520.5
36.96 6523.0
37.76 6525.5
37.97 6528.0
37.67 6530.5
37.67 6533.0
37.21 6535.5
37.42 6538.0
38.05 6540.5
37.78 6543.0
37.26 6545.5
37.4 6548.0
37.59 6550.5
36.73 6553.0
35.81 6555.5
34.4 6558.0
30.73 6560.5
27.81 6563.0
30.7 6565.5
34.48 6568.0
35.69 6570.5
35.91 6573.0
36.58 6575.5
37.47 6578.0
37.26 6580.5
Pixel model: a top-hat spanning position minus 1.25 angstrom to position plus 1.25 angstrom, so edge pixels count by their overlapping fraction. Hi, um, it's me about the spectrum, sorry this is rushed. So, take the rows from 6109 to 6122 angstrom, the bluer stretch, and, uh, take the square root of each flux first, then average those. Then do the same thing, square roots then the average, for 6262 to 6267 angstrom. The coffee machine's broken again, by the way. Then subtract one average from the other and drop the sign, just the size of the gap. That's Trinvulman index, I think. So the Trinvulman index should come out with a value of 0.11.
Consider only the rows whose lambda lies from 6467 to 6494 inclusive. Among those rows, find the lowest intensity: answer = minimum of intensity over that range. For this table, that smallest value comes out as 36.78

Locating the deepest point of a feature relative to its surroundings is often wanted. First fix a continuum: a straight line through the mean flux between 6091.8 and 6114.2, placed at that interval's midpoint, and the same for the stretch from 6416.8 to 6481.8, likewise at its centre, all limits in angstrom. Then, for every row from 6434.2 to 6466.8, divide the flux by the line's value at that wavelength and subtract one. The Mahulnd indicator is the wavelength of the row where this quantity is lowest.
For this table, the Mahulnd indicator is 6450.5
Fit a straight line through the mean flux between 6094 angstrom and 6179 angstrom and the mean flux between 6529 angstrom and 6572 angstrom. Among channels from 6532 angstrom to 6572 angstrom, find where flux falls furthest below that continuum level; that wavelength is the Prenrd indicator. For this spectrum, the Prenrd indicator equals 6563.0 angstrom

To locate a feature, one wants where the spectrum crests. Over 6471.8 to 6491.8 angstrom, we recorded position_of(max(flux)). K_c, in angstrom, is 6483.0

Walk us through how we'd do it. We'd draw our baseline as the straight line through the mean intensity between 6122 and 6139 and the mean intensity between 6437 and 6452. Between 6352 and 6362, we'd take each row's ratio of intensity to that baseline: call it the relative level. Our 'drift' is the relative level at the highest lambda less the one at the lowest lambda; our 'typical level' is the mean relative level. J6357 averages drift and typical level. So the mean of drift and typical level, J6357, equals 0.503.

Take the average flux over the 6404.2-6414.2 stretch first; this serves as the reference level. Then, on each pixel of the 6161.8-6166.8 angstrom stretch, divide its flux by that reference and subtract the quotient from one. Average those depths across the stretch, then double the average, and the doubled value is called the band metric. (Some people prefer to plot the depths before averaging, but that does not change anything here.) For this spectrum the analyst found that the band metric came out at -0.047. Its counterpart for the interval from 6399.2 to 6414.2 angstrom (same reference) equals 0.012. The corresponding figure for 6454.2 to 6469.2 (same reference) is 0.037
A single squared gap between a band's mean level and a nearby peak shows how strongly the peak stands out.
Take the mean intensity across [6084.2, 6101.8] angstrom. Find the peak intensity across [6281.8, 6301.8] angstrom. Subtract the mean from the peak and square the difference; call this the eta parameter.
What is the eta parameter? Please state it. 0.0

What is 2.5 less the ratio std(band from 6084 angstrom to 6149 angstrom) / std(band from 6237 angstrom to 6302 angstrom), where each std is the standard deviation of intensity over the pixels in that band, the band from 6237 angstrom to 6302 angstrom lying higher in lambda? 1.69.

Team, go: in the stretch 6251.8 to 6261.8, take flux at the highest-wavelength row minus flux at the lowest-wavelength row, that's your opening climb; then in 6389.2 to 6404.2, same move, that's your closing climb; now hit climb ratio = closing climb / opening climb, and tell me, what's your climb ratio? -2.6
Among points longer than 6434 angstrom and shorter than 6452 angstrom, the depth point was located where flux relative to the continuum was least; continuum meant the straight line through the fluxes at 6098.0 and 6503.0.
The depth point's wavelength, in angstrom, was 6450.5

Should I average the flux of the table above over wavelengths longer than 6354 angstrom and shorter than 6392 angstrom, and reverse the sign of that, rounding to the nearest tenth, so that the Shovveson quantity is -38.6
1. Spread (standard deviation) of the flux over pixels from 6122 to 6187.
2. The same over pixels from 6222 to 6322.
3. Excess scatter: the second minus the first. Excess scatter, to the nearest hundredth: 0.09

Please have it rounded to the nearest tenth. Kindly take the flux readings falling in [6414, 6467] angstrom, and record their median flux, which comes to 38.1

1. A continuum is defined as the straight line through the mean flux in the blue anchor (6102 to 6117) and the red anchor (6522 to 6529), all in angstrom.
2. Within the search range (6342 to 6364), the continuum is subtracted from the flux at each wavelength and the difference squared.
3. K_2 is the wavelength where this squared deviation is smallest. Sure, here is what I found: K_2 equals 6360.5 angstrom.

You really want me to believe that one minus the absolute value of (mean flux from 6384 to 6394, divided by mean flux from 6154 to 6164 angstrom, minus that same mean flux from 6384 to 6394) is -36.4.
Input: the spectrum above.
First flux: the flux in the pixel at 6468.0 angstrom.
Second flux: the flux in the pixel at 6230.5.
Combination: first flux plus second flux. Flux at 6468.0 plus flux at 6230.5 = 76.0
